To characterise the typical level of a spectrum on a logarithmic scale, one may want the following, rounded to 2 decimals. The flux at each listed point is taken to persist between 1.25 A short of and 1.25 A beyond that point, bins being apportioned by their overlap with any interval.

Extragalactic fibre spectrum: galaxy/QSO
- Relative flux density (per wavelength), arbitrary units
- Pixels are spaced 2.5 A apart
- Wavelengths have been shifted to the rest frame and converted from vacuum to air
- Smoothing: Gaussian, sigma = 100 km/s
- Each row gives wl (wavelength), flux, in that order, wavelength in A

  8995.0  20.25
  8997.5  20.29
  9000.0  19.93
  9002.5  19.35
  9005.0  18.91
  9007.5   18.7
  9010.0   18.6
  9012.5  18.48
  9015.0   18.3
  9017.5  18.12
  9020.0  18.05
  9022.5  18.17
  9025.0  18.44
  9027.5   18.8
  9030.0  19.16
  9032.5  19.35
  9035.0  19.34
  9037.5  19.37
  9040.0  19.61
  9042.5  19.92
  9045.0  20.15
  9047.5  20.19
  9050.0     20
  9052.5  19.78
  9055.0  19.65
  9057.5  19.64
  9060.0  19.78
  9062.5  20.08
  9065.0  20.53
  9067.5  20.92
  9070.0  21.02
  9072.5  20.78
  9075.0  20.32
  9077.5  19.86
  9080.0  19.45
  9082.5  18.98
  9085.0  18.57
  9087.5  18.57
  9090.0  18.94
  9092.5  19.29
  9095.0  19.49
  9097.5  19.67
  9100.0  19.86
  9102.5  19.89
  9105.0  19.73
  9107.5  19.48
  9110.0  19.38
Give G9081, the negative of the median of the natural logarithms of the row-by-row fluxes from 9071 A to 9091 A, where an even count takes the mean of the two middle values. -2.96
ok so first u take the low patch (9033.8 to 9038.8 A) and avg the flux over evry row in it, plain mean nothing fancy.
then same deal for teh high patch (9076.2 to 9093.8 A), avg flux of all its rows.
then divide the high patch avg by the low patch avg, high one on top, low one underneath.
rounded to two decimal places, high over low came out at 0.99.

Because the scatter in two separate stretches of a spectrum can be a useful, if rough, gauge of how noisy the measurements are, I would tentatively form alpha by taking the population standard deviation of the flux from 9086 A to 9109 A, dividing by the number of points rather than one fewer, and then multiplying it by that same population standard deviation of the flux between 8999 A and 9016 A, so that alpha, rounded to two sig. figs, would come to 0.22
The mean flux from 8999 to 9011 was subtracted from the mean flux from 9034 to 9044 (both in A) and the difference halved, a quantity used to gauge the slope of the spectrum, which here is 0.2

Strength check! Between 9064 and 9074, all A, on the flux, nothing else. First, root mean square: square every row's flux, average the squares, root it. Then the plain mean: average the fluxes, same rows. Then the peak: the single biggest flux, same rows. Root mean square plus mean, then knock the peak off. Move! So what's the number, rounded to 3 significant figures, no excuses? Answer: 20.6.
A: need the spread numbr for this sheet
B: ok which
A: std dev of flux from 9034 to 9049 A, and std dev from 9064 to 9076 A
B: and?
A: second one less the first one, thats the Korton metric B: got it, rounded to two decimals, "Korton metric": -0.09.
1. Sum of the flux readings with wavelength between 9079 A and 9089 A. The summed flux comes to 76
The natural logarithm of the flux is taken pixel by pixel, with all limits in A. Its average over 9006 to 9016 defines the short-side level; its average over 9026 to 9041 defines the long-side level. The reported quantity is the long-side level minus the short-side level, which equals 0.04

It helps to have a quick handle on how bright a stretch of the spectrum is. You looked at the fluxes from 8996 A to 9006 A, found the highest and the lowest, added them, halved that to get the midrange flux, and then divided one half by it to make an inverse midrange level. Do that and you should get 0.0255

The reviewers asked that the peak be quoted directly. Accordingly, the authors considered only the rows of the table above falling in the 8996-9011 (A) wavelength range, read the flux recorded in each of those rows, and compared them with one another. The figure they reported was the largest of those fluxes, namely 20.29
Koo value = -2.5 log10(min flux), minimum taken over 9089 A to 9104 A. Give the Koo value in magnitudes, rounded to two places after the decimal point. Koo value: -3.19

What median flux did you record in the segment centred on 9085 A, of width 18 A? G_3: 19.0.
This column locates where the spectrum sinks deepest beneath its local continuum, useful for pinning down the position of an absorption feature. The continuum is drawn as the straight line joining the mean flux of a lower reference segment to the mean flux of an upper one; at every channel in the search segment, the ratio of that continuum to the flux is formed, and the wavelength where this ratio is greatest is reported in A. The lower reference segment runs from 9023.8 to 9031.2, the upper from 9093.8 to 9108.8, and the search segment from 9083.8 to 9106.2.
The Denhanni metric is 9087.5 A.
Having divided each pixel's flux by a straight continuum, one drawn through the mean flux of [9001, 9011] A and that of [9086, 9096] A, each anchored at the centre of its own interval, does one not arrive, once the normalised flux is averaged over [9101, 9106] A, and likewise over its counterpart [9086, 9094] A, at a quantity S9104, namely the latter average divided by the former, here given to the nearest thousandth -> 0.957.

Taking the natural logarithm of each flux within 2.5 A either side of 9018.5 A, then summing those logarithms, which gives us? 5.79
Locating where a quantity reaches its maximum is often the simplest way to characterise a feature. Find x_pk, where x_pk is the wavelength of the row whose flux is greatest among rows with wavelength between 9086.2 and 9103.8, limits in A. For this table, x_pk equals 9102.5 A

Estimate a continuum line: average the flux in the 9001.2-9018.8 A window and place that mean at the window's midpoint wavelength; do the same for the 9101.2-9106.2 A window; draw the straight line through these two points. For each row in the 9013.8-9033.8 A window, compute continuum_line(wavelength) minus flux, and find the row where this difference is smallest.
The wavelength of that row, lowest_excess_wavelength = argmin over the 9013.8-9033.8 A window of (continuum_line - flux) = 9032.5 A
